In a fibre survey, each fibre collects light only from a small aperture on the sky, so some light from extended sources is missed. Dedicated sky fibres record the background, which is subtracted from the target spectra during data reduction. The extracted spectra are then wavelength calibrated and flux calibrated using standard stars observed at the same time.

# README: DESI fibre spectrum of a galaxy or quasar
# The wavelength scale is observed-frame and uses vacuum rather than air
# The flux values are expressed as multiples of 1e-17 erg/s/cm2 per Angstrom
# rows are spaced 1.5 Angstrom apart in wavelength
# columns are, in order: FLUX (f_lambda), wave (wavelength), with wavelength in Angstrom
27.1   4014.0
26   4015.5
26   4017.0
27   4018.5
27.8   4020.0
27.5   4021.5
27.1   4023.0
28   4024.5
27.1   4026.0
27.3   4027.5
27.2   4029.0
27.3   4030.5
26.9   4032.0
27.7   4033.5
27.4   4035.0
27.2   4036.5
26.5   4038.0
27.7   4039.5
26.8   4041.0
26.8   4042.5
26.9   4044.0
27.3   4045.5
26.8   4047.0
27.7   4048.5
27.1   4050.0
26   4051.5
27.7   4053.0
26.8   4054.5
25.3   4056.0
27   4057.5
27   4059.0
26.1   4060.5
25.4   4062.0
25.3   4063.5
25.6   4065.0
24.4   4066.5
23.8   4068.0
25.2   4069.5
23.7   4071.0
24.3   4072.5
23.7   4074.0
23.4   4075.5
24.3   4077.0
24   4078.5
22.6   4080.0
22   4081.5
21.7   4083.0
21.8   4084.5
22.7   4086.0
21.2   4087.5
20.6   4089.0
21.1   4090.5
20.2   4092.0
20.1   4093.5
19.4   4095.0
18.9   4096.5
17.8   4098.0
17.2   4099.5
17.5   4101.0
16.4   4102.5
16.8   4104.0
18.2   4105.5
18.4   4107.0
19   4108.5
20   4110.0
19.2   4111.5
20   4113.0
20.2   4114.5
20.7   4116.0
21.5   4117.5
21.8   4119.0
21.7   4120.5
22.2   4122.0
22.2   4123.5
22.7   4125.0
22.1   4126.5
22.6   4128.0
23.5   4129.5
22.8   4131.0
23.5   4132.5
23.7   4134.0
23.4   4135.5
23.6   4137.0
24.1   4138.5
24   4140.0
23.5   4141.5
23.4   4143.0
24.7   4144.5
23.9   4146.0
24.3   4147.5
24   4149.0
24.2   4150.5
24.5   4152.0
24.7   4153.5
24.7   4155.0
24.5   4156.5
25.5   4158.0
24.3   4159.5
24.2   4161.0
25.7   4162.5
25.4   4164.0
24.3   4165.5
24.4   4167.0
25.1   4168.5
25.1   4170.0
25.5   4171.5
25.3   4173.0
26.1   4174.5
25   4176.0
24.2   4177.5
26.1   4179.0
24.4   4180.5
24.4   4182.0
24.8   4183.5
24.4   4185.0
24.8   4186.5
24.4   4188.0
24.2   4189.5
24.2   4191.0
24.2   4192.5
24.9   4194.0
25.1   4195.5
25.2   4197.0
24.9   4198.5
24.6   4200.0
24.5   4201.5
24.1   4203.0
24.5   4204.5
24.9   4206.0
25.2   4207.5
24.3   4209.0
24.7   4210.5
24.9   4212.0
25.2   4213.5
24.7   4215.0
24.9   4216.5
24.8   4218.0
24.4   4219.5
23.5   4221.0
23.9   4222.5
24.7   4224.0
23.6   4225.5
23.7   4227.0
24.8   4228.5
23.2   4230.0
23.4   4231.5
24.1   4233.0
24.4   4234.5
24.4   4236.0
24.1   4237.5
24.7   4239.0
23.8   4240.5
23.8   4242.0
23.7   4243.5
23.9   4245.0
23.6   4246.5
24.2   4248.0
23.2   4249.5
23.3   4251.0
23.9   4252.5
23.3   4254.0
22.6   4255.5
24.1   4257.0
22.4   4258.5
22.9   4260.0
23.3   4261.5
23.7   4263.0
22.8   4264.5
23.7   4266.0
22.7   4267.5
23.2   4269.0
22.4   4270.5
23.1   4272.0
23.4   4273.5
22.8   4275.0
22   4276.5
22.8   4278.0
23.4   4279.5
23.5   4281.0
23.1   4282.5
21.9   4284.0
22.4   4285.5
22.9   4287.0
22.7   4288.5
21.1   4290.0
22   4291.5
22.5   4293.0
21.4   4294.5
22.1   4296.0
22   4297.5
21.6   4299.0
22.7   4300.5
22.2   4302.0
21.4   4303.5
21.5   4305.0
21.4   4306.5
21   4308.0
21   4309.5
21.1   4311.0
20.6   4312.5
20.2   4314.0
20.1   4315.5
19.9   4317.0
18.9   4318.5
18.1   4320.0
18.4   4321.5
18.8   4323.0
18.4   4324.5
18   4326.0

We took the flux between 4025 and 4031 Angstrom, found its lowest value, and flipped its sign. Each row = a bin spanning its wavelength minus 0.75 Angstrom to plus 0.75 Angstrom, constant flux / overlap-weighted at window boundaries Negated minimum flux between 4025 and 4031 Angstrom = -27.1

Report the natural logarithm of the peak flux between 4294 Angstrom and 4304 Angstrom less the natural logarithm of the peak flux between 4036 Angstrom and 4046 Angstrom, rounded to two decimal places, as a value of -0.20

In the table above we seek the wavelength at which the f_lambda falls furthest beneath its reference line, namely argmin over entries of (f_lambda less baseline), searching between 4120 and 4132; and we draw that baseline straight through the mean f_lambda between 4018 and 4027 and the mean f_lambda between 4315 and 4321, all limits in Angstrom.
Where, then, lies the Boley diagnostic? 4120.5 Angstrom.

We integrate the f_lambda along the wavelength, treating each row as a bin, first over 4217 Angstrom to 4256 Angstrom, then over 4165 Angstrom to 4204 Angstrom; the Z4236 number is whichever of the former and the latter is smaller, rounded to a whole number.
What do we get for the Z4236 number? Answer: 932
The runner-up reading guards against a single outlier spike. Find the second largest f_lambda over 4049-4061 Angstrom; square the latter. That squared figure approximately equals 734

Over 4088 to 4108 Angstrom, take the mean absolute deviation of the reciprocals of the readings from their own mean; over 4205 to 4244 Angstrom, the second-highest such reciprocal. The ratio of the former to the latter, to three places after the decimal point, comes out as 0.086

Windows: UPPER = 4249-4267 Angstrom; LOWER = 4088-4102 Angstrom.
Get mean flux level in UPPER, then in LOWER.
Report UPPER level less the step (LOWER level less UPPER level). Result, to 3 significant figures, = 27.3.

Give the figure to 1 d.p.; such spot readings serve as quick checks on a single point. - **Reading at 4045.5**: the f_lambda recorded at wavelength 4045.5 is 27.3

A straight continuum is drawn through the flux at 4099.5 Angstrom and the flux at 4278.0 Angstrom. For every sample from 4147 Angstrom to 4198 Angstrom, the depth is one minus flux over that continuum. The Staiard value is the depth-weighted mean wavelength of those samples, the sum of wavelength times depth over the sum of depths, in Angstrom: 4170.8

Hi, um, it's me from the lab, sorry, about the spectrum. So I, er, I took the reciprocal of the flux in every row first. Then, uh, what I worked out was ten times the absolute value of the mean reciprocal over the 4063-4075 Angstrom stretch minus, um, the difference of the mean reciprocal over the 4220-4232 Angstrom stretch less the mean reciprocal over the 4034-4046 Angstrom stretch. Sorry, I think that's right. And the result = 0.36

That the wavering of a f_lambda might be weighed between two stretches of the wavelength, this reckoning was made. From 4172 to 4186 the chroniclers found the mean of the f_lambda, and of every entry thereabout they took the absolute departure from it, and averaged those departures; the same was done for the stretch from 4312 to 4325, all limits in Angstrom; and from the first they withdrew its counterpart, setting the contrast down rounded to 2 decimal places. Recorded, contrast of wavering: -0.24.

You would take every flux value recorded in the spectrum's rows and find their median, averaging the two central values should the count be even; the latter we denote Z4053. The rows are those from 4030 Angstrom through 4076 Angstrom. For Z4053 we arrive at 27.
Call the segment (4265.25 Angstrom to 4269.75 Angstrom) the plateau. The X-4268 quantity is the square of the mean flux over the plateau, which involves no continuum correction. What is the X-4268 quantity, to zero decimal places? 538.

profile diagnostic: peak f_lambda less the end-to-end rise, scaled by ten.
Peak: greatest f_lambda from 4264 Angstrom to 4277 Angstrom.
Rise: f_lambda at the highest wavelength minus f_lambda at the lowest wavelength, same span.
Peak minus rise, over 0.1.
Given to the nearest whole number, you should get 245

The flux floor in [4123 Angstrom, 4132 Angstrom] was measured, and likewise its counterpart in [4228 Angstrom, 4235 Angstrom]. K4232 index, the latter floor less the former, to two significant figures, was 1.1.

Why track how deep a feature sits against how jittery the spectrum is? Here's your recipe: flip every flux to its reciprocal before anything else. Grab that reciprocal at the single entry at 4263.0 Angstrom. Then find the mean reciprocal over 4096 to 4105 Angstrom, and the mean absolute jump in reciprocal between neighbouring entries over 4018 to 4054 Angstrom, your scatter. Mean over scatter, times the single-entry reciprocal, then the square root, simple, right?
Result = 1.7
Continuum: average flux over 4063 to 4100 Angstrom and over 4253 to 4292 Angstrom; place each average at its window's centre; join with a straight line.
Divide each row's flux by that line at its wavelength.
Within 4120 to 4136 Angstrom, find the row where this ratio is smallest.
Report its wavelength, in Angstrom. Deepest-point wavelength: 4120.5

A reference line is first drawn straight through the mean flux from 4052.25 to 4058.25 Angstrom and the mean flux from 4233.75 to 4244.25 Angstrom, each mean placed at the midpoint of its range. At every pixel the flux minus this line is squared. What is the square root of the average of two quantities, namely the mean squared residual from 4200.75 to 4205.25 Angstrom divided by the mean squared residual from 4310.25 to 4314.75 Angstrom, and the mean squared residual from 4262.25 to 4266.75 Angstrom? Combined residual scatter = 0.4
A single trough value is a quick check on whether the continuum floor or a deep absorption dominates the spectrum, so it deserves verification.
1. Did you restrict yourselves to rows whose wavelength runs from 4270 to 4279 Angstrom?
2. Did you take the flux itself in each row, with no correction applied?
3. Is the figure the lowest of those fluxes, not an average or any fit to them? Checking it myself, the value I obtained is 22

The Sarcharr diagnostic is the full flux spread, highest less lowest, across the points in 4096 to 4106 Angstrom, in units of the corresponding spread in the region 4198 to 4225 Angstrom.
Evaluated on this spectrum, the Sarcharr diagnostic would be 1.5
